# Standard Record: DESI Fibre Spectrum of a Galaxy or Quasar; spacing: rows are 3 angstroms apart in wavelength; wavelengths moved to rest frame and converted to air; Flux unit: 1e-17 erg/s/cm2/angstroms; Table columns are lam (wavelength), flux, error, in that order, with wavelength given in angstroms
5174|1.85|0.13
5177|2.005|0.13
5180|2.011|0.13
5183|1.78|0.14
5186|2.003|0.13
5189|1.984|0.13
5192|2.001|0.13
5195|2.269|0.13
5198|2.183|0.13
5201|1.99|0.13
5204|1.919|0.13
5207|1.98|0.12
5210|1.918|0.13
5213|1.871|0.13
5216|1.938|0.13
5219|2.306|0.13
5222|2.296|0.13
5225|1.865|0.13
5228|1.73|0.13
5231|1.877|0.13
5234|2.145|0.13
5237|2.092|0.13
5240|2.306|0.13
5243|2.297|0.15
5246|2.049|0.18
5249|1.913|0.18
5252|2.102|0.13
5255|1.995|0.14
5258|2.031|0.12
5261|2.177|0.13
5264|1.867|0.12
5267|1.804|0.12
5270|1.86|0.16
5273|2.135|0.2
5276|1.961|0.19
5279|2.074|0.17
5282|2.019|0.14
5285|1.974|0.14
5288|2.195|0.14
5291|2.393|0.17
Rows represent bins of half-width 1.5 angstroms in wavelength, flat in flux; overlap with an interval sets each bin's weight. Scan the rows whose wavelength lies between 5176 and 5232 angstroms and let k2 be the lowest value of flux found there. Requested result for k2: 1.73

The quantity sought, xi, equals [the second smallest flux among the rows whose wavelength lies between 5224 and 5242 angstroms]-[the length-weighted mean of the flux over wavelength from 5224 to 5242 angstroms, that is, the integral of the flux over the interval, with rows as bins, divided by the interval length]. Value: -0.15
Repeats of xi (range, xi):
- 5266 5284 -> -0.12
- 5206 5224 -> -0.13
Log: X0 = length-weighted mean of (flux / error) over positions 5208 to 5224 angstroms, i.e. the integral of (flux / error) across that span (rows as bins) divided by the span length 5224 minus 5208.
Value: 15.9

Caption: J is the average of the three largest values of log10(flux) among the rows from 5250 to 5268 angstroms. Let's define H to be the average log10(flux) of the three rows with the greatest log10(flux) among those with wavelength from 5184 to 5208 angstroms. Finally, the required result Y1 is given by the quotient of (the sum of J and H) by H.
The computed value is 1.97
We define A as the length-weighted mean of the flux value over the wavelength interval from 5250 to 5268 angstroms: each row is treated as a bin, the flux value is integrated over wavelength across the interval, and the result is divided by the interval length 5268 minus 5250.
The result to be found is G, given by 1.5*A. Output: 3.00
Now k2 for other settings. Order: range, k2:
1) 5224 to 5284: 1.73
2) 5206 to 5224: 1.871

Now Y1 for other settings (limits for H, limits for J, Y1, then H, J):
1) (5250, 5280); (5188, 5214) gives 2.01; 0.330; 0.332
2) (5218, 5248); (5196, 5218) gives 1.86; 0.362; 0.312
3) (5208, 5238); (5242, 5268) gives 1.97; 0.352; 0.341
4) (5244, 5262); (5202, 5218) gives 1.89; 0.324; 0.289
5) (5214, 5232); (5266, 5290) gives 1.98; 0.337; 0.329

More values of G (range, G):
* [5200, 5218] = 2.92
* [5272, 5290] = 3.10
